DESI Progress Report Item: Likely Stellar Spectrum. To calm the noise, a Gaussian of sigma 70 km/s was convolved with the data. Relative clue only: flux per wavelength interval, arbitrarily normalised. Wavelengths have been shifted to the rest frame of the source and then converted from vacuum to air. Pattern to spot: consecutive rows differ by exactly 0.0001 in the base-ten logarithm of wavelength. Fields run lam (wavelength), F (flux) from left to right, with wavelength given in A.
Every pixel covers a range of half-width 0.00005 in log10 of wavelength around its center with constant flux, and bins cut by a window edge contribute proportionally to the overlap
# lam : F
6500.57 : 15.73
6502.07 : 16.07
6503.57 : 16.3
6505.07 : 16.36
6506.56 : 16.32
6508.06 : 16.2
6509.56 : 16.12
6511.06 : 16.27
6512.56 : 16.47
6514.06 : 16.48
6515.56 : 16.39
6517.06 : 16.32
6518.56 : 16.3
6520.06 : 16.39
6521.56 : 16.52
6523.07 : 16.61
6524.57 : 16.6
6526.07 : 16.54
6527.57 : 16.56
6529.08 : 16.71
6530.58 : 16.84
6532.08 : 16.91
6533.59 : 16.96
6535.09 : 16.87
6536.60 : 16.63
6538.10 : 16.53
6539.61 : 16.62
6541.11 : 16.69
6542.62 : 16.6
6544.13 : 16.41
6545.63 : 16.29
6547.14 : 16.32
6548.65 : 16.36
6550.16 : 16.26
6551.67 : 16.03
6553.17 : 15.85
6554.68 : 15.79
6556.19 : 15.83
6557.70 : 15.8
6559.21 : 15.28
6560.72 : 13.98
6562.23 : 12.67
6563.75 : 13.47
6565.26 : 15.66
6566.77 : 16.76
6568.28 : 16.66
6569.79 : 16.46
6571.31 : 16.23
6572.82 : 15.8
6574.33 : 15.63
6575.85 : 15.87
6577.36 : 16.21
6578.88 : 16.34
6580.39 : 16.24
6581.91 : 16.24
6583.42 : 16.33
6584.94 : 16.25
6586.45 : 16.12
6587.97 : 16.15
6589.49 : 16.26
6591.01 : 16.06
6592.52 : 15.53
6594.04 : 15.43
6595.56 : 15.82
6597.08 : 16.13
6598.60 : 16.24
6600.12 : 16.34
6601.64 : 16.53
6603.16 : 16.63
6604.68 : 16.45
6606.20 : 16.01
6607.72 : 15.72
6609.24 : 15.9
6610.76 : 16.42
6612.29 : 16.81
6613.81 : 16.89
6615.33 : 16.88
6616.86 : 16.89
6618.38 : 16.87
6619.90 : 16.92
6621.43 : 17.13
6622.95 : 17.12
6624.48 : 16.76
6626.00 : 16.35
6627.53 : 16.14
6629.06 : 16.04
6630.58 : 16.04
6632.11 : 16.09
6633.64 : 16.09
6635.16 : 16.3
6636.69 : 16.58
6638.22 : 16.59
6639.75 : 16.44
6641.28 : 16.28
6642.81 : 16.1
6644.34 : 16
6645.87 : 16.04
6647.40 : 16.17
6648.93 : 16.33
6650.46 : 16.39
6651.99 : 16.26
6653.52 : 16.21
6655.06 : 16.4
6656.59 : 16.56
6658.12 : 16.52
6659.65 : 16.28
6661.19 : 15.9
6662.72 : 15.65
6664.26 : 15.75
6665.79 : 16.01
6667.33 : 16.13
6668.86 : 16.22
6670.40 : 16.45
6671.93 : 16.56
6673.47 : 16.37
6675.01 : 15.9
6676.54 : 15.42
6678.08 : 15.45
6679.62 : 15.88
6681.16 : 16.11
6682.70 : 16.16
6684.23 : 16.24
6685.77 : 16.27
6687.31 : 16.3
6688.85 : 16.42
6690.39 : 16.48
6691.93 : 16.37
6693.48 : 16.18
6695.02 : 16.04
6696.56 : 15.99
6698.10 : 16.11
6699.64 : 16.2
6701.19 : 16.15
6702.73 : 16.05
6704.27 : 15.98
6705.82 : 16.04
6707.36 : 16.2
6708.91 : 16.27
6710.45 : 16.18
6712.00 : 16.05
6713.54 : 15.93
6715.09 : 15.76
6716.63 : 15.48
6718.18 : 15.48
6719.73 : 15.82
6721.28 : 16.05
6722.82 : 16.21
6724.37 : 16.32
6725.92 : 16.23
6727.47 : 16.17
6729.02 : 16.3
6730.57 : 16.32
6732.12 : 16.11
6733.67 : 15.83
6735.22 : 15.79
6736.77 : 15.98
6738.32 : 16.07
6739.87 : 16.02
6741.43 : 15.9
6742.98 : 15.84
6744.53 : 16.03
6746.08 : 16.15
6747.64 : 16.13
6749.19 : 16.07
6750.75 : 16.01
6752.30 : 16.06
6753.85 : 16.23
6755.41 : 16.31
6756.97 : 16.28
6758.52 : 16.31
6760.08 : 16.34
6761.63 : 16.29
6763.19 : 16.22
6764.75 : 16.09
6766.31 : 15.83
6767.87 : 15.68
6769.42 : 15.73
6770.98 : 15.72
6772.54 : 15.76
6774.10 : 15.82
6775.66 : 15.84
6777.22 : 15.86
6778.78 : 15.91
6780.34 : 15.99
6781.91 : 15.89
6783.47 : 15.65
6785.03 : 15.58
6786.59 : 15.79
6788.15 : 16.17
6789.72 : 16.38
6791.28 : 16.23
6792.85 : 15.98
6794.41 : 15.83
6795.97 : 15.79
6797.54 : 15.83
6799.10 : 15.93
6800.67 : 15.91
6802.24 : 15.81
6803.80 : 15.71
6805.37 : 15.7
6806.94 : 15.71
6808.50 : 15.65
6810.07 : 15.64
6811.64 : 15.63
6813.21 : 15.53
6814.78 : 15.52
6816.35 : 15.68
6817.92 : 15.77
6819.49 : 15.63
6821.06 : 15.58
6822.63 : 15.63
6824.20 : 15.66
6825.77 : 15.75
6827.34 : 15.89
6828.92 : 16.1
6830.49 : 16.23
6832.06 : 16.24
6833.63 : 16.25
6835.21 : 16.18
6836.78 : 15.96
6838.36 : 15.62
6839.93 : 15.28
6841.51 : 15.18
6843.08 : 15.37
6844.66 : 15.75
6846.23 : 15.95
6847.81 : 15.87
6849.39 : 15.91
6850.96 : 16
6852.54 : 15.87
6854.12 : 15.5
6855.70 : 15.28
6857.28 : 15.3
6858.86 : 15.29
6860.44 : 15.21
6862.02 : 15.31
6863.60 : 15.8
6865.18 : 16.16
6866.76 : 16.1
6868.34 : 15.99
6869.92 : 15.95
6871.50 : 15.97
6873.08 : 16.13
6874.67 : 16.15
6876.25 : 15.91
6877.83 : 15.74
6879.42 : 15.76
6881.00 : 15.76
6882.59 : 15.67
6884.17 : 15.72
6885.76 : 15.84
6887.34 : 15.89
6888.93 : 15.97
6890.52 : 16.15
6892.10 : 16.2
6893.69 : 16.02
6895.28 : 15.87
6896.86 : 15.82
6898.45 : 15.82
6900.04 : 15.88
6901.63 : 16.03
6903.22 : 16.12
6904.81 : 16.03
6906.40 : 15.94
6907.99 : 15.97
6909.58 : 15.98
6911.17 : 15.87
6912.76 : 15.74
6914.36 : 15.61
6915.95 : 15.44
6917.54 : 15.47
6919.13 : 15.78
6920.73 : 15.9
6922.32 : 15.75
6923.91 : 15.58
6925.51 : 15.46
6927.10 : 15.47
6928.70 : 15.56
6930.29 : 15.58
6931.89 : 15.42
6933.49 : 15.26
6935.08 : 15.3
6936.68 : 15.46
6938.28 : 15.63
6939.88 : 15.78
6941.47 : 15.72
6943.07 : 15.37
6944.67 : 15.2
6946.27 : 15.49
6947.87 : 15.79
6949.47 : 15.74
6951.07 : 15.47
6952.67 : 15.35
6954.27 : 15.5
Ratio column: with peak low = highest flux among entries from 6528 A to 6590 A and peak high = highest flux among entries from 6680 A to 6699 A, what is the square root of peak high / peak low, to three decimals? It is 0.986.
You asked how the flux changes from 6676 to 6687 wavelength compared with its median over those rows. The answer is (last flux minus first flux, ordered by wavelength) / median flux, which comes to 0.053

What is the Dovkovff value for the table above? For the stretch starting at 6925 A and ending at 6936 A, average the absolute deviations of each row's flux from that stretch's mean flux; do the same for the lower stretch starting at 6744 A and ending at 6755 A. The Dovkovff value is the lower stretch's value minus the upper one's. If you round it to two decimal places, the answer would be -0.03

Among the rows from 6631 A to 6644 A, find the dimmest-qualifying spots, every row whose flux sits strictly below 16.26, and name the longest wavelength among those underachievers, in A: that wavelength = 6642.81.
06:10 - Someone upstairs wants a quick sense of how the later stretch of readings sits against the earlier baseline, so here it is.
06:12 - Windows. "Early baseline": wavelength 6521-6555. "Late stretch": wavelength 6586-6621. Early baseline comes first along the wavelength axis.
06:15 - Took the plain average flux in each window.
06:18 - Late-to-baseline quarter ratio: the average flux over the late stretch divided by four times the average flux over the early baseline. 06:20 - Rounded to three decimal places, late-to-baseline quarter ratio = 0.247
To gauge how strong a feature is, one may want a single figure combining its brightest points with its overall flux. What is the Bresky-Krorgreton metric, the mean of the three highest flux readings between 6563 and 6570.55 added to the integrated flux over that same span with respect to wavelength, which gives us 136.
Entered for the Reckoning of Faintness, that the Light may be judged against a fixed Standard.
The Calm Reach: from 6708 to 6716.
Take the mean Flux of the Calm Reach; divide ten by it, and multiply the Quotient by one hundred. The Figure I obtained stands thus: 62.4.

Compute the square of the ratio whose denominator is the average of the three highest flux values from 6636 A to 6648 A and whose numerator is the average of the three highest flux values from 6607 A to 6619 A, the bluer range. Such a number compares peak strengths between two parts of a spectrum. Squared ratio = 1.04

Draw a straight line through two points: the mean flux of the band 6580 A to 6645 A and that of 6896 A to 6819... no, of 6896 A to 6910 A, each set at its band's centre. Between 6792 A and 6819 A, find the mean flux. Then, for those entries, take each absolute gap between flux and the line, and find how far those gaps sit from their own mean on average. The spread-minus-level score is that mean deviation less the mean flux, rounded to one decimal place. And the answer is -15.6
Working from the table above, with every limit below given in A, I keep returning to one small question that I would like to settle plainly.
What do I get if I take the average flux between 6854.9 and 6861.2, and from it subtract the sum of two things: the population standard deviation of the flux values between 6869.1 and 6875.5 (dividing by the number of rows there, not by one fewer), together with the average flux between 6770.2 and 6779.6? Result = -0.6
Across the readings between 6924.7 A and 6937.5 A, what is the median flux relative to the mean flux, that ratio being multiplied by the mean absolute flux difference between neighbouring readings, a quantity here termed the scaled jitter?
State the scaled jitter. 0.092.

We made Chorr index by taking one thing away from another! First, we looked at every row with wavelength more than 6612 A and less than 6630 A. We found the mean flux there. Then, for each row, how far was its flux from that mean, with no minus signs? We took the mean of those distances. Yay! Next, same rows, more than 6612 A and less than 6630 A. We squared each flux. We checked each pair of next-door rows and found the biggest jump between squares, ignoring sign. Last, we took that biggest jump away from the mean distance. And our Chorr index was -13.3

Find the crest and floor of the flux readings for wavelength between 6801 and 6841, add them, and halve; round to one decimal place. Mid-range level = 15.8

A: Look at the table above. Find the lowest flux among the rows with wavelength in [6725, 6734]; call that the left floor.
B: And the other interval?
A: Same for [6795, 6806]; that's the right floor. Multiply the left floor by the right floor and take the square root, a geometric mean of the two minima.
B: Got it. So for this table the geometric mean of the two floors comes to 15.8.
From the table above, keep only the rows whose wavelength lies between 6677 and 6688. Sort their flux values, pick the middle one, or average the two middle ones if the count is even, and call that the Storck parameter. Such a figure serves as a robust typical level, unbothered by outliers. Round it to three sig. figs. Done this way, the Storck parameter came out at 16.2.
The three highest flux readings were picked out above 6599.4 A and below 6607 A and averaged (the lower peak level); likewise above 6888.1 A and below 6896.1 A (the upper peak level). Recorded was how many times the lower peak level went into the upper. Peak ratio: 0.975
